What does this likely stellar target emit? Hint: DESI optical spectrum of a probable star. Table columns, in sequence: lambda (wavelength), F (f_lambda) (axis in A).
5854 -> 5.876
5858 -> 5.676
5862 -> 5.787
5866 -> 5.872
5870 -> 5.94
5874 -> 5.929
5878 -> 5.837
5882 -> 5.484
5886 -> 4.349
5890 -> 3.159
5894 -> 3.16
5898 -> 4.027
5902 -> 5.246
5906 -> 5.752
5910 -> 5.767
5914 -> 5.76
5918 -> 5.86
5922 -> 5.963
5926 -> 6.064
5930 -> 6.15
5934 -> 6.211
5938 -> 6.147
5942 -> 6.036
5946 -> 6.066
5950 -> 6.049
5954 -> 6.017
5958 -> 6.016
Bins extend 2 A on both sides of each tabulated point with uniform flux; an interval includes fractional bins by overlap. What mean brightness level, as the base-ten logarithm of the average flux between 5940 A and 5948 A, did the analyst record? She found 0.782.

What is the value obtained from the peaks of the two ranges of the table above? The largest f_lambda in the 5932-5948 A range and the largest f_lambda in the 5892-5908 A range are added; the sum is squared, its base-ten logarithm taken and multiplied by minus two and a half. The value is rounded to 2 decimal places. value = -5.39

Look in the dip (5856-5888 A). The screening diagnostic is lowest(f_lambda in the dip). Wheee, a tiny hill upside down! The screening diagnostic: 4.349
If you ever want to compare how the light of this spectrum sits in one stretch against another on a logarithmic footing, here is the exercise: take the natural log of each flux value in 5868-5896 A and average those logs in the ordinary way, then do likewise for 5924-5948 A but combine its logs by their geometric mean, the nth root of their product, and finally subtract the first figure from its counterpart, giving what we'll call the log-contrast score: 0.27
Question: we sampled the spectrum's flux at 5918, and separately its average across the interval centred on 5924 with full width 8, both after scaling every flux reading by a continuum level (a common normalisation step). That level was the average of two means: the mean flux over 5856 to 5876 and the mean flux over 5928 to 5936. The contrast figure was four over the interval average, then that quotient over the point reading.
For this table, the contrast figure 4.1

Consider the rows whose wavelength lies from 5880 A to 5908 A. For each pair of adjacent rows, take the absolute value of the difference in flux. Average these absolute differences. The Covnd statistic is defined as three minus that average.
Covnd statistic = 2.18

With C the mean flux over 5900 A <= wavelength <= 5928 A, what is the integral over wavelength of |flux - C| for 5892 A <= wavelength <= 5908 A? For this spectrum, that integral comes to 19.6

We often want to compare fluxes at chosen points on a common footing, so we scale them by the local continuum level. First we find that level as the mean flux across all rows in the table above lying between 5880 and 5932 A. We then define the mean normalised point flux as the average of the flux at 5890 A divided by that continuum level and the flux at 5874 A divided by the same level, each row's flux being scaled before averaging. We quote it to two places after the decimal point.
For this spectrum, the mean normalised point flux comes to 0.89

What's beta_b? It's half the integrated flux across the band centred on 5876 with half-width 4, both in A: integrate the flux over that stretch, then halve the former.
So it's 23.5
